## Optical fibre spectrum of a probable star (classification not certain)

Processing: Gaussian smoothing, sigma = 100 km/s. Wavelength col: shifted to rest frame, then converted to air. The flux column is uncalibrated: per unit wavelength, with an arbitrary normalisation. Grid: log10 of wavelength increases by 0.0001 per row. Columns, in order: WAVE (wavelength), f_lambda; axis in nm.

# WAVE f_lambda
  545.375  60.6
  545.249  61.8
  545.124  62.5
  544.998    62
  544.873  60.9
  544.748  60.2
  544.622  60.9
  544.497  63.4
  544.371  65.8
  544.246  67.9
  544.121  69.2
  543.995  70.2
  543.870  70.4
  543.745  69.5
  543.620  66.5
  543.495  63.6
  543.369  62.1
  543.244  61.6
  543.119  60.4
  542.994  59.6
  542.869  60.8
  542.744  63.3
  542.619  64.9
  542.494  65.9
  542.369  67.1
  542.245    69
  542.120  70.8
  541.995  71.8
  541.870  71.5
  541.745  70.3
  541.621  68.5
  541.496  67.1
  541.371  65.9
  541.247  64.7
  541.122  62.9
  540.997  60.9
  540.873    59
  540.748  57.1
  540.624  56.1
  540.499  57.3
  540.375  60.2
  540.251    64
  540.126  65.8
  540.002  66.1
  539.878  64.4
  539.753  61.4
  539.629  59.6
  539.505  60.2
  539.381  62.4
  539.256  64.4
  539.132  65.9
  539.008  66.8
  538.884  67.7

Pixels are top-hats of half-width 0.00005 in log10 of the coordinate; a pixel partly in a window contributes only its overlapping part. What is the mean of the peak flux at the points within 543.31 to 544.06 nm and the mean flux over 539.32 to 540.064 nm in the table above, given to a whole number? 66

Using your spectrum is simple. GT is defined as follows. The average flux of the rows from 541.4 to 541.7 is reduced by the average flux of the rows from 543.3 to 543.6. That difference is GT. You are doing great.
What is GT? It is 5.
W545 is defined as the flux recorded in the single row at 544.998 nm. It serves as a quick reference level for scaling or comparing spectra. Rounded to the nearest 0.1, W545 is 62.0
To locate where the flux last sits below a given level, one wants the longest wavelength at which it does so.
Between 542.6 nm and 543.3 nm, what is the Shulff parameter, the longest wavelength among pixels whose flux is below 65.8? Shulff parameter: 543.244 nm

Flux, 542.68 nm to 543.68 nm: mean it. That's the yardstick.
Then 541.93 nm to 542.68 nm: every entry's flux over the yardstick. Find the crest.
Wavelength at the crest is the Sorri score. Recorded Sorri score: 541.995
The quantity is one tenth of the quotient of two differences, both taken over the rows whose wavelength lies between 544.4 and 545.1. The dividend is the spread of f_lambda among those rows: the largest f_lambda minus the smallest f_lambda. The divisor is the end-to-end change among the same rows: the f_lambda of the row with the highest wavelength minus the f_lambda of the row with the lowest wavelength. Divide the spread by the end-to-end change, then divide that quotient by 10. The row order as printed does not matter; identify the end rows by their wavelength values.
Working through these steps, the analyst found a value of -0.23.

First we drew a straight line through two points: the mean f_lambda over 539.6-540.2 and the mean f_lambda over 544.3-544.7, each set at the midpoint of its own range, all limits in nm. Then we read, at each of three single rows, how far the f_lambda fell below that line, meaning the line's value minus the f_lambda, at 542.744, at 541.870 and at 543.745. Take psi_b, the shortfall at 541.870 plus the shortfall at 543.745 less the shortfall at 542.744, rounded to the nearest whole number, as -14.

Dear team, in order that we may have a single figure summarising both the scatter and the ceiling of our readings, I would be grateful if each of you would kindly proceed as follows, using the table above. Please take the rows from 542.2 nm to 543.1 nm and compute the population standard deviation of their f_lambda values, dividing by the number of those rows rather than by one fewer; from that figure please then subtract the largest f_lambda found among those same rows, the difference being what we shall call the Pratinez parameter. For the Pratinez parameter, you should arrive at -65.9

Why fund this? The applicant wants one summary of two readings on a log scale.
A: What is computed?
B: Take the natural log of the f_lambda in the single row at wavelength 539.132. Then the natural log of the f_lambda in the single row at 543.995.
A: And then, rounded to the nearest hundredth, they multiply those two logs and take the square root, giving 4.22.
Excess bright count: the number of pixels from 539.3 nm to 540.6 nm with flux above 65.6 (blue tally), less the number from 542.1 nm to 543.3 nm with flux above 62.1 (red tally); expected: -4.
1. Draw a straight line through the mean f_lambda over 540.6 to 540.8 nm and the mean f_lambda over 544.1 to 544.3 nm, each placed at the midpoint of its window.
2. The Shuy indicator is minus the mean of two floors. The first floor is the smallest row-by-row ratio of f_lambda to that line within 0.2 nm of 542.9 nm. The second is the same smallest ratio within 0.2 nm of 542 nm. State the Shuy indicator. -1.04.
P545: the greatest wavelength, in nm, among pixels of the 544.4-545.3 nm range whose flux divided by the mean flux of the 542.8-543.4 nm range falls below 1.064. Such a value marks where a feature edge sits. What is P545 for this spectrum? 545.249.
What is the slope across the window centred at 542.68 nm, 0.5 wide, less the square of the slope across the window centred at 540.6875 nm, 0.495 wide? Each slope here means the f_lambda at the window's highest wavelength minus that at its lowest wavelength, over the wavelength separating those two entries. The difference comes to -34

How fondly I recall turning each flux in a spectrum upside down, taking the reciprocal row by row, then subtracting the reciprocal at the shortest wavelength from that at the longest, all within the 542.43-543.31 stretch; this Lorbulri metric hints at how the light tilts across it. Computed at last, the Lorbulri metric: 0.0011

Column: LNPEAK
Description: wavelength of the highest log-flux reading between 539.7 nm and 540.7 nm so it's 540.002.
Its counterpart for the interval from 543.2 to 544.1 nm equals 543.870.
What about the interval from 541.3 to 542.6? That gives 541.995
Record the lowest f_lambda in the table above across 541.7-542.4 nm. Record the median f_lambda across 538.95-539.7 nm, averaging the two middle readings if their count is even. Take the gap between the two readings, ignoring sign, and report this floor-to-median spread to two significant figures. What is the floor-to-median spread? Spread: 3.7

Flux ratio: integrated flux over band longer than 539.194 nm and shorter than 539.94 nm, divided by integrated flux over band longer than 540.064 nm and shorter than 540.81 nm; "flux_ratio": 1.03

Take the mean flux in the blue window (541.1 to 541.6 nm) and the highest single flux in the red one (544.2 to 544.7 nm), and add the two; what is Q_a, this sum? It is 133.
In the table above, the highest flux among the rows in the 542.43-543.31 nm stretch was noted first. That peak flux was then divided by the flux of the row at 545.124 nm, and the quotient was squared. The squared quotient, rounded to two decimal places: 1.11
